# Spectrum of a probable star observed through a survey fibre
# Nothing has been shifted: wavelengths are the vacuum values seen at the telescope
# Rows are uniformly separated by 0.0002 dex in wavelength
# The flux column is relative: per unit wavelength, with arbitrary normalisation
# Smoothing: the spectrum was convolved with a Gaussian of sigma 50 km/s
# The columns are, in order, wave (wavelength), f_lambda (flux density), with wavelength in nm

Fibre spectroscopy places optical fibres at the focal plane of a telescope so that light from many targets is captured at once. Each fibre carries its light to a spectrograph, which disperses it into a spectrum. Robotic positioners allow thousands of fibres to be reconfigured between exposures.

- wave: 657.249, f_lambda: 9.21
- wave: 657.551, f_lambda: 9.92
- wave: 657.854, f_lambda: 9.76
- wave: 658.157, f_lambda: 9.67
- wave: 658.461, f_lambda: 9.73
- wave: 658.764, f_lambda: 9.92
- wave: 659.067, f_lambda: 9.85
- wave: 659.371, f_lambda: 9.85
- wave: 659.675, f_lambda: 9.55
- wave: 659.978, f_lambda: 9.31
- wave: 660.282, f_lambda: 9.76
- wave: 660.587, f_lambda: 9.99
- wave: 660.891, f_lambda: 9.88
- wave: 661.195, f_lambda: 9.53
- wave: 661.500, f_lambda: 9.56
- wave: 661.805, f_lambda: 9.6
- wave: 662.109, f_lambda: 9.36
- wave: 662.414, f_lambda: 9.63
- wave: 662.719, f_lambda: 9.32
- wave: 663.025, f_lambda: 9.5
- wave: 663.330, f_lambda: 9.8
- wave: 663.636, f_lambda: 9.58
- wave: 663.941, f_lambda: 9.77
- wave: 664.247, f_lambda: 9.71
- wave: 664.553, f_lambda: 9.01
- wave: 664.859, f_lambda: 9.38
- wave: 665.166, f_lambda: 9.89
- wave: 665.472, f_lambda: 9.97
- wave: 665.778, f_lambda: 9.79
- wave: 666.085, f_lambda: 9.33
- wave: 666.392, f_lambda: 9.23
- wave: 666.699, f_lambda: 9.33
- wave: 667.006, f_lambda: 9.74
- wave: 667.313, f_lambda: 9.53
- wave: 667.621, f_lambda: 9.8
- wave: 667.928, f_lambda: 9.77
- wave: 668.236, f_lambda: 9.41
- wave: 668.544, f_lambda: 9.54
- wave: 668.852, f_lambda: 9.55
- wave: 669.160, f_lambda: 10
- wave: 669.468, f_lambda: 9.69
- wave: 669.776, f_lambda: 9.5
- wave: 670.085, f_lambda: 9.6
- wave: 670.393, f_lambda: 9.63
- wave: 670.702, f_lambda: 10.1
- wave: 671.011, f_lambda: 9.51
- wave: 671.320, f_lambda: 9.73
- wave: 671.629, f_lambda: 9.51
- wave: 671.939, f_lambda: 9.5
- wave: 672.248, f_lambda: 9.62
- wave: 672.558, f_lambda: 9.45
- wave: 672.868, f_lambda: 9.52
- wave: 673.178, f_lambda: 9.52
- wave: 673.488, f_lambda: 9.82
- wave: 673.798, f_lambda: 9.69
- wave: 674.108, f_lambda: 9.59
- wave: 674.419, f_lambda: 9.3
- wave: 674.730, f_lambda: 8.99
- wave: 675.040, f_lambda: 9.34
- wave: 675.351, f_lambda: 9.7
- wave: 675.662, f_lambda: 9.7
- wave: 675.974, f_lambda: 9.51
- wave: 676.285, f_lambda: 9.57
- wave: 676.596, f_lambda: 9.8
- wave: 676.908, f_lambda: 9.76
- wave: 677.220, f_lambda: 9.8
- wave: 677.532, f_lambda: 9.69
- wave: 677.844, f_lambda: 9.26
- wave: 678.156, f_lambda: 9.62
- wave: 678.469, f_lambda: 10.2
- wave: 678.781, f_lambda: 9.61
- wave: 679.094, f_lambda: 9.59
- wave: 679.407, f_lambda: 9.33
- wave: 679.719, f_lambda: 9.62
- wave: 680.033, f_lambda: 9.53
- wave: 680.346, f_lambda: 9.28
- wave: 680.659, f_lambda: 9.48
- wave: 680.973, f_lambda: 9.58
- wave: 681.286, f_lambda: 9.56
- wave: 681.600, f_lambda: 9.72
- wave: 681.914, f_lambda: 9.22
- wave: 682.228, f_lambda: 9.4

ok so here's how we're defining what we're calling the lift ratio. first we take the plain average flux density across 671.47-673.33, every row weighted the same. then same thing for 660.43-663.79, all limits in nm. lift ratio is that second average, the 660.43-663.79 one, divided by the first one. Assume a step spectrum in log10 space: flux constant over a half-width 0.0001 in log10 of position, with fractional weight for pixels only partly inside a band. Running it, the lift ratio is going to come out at 1.010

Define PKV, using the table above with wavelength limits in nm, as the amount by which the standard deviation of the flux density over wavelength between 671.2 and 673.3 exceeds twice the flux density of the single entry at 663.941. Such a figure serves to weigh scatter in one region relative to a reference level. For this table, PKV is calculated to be -19.45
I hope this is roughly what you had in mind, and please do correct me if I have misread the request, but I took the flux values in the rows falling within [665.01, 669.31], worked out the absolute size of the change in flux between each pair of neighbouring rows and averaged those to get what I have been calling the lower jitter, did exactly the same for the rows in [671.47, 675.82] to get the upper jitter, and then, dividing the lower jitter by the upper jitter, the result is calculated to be 1.26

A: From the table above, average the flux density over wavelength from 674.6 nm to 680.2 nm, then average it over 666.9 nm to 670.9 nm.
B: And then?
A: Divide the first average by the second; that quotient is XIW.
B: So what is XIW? 0.99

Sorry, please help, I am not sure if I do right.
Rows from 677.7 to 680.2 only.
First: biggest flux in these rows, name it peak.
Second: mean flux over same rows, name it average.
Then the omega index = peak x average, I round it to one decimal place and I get 97.9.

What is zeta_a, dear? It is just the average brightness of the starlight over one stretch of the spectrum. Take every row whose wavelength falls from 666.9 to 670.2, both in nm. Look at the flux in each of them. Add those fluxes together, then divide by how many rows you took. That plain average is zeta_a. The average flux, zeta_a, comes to 9.65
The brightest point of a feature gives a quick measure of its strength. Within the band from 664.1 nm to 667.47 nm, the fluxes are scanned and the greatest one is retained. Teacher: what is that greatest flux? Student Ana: 9.97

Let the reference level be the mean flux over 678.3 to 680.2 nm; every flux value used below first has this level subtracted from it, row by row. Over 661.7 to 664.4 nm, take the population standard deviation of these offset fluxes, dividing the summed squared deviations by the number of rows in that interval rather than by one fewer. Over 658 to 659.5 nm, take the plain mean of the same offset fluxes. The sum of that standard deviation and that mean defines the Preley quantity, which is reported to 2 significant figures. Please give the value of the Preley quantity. 0.32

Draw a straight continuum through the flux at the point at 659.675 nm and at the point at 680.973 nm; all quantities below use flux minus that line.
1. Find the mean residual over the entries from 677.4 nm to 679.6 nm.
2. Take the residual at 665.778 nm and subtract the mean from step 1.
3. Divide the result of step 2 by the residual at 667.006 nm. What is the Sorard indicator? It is 1.1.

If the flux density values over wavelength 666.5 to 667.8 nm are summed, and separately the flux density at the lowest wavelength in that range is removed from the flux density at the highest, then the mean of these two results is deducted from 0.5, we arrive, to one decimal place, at -18.9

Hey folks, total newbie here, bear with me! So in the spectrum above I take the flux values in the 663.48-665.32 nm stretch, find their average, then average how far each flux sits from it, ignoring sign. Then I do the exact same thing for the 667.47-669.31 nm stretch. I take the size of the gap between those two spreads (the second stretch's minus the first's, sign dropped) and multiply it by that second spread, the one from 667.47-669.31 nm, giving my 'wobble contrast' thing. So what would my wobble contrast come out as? 0.011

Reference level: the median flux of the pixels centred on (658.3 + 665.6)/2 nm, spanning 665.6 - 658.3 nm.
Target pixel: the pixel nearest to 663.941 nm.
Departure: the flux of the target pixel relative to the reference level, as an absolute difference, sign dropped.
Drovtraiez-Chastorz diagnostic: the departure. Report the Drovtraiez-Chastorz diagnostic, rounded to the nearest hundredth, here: 0.10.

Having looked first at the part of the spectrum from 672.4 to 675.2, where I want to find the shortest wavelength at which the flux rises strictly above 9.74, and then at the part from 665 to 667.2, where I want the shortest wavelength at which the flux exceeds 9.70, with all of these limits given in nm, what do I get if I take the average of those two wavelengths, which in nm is 669.33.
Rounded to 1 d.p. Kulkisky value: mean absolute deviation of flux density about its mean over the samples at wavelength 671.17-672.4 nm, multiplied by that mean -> 0.8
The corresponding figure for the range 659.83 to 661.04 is 2.1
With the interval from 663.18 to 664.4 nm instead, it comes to 0.7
